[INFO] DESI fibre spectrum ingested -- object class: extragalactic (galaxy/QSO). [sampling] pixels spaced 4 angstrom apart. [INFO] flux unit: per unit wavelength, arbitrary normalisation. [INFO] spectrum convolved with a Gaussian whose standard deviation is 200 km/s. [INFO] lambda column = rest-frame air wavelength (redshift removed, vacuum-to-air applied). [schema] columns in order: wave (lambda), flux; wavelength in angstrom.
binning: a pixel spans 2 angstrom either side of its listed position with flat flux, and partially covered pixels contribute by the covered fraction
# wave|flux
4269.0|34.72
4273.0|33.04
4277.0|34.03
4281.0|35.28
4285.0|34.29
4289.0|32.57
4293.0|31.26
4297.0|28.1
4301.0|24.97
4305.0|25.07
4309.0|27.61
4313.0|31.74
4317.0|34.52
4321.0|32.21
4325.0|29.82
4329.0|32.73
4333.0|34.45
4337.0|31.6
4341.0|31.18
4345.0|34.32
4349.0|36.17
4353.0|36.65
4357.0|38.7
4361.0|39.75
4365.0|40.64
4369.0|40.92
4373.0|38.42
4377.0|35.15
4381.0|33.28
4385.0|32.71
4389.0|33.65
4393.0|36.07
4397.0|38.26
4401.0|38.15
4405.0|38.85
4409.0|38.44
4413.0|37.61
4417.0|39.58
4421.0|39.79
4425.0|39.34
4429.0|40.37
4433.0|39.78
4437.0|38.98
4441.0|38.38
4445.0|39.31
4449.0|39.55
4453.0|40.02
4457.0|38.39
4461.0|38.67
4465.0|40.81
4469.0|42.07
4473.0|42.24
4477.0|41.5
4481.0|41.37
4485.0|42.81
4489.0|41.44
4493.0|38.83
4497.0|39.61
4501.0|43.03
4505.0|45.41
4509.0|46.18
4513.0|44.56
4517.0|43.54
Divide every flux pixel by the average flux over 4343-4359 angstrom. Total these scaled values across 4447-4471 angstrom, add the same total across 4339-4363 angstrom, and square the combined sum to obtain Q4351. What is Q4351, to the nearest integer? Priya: 157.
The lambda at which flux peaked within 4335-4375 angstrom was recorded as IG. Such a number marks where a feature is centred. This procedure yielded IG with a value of 4369.0 angstrom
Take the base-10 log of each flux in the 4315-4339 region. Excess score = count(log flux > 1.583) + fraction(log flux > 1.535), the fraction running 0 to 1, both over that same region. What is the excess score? 0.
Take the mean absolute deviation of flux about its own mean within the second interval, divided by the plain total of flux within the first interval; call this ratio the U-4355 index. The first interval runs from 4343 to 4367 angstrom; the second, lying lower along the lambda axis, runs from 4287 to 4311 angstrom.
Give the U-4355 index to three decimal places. 0.011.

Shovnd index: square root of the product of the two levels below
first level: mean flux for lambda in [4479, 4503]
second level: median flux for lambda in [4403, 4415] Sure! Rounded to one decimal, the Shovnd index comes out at 39.8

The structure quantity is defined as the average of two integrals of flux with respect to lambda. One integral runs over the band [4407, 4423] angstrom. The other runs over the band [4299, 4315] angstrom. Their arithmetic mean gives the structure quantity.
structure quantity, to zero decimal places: 530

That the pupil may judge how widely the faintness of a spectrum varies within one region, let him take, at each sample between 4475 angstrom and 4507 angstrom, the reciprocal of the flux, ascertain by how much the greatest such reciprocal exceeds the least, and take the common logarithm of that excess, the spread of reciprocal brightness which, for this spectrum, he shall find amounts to -2.4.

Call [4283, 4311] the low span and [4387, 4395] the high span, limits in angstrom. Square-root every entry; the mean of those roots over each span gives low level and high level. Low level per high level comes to 0.91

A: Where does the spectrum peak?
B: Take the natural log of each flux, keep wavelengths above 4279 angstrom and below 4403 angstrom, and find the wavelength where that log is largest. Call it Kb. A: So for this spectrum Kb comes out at 4369.0 angstrom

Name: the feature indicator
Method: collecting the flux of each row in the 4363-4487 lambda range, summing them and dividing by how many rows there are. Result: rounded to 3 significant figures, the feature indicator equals 38.9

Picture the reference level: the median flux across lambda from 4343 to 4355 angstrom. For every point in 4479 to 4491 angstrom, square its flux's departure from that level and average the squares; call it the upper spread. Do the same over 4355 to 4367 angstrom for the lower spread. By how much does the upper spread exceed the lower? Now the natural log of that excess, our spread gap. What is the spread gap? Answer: 2.99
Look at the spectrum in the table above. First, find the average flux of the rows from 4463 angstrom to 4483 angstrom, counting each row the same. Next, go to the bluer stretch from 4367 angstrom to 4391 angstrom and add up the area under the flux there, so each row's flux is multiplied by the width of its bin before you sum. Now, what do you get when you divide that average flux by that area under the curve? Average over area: 0.05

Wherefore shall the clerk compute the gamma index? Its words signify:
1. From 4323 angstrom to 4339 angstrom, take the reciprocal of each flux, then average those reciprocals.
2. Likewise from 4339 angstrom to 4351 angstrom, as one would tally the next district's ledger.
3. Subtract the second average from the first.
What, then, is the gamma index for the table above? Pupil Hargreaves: 0.002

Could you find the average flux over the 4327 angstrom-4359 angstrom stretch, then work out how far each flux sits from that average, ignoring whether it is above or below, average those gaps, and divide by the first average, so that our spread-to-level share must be 0.059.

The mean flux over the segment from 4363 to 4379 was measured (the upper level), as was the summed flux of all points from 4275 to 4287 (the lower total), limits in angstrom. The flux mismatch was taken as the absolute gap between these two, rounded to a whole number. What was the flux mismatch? 65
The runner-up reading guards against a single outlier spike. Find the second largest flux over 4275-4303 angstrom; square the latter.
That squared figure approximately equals 1176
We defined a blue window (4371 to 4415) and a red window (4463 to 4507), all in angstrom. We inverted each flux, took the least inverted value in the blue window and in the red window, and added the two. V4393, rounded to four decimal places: 0.0478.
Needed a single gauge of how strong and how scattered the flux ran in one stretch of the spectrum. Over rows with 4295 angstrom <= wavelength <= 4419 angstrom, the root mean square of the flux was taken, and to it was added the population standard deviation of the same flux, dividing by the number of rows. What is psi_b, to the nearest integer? 39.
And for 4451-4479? 42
